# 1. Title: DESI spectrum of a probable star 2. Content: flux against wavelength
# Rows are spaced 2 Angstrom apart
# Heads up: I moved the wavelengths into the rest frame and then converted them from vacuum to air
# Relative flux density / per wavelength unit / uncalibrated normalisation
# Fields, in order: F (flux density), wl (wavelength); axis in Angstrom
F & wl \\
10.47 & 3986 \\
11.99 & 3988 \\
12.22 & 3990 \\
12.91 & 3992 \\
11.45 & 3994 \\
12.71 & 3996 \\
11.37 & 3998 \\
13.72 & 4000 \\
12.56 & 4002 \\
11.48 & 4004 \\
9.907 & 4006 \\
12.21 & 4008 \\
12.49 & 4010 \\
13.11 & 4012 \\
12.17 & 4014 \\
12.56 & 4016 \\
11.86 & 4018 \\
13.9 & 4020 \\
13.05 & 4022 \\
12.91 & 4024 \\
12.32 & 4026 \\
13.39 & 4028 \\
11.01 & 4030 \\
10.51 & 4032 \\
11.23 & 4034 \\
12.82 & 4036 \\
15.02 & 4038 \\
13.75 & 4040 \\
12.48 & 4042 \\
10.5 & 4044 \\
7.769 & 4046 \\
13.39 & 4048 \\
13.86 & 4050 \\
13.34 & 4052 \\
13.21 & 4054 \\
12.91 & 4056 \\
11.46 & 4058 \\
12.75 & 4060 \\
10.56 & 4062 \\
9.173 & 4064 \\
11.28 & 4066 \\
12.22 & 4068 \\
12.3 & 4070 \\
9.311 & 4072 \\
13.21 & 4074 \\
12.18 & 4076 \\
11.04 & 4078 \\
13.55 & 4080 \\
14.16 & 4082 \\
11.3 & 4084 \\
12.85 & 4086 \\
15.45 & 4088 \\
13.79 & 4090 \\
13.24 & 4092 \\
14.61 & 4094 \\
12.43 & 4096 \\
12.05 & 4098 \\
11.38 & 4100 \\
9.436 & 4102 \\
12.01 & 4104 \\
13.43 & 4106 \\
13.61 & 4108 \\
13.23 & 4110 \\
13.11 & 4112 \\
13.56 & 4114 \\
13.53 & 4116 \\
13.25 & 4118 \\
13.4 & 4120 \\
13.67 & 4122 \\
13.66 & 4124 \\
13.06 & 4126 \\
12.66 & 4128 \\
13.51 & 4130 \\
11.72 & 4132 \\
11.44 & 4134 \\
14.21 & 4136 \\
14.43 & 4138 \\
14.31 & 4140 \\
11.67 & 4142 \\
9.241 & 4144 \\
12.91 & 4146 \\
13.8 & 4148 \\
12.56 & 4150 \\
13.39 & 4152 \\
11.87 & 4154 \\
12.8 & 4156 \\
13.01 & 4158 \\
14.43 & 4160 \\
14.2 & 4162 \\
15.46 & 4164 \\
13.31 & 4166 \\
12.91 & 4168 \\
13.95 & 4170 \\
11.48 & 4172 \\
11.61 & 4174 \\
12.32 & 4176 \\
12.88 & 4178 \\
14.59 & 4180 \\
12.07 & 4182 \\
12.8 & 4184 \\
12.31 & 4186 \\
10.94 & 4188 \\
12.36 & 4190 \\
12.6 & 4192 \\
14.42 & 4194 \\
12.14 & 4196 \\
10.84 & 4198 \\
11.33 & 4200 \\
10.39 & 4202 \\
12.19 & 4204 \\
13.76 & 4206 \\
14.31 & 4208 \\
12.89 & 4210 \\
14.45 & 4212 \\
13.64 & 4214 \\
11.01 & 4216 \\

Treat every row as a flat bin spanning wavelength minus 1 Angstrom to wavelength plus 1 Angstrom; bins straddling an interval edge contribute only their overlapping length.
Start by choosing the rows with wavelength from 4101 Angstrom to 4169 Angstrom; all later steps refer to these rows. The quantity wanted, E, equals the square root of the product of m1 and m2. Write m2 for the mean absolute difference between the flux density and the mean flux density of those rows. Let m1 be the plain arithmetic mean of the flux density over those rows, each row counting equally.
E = 3.4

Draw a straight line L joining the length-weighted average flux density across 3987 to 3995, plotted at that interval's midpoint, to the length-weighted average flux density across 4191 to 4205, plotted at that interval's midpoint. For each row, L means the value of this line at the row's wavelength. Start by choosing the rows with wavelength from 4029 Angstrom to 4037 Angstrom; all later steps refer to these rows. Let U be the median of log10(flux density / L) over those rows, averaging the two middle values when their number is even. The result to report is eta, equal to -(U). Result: 0.04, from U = -0.04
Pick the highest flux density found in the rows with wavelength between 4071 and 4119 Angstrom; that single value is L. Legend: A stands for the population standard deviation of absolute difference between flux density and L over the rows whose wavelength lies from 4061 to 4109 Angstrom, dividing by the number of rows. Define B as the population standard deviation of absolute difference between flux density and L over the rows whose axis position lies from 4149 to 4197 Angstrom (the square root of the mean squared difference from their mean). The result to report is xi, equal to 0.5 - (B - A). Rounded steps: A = 1.6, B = 1.08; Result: 1.02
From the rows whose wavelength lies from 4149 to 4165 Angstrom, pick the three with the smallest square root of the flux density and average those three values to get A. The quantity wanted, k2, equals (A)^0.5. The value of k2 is 1.88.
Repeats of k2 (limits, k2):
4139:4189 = 1.80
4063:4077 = 1.77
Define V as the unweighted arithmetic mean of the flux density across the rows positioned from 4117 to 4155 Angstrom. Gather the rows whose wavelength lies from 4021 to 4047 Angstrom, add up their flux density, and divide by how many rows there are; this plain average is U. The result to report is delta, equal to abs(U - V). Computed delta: 0.8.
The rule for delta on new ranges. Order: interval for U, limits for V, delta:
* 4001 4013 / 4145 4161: 1.1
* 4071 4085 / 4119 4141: 1.2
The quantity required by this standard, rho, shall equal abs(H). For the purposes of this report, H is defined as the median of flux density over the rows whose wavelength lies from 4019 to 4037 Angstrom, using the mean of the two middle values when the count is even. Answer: 12.82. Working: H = 12.82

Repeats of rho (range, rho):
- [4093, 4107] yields 12.05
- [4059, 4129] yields 13.06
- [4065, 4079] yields 12.18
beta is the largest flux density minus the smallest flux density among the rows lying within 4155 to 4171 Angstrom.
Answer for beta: 2.7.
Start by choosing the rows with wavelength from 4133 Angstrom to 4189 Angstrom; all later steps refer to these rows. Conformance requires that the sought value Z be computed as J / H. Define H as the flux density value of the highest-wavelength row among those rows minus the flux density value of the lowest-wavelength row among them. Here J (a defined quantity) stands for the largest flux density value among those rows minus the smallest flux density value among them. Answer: -12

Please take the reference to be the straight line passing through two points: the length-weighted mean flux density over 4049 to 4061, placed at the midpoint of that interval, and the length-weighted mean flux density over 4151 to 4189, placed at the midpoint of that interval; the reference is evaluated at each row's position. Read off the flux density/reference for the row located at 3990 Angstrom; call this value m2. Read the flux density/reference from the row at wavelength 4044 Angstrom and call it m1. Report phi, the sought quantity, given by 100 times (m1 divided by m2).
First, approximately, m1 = 0.81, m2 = 0.95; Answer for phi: 86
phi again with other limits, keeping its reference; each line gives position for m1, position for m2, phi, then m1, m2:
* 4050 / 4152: 104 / 1.07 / 1.03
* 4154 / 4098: 98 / 0.92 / 0.93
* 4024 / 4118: 98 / 1.00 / 1.02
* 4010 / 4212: 87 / 0.97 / 1.11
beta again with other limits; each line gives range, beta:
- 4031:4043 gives 4.5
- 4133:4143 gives 3.0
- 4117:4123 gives 0.4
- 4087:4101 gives 4.1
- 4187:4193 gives 1.7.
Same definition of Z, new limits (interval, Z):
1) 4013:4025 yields 3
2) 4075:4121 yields 5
